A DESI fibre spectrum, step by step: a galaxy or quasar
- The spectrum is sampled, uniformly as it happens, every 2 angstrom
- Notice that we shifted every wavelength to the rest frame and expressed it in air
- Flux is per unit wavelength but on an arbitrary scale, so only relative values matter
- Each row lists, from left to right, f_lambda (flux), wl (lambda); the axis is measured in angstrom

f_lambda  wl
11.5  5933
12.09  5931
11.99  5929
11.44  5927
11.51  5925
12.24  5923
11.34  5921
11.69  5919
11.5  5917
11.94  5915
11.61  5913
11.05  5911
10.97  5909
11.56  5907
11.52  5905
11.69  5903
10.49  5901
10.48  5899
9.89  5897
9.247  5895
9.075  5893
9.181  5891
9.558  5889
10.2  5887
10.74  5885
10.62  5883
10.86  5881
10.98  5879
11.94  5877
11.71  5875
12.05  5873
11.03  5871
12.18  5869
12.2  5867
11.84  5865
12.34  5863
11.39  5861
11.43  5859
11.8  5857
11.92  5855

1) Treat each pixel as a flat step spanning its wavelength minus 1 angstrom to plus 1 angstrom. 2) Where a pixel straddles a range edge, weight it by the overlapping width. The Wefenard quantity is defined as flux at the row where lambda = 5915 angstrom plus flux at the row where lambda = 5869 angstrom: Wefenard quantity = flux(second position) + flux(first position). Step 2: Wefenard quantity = 24.1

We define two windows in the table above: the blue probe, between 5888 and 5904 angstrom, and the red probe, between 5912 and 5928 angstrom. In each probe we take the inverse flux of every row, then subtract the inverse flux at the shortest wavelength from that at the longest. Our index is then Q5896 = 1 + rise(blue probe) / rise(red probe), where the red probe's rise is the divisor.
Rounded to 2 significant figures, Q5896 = -14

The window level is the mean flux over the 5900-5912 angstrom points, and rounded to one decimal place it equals 11.2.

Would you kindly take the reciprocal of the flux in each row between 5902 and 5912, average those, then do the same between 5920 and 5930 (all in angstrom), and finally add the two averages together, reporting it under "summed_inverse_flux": 0.174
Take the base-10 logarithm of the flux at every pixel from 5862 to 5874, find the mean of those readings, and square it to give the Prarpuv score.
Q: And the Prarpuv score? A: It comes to 1.16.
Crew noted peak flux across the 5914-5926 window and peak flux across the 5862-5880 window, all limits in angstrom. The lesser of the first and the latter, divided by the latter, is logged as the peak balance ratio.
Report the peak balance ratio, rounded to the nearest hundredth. 0.99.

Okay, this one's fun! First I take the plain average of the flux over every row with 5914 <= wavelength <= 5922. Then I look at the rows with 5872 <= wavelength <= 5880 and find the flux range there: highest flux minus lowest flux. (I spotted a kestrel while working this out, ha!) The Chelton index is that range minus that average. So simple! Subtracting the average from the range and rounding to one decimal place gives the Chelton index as -10.5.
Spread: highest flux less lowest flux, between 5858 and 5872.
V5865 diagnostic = 1.31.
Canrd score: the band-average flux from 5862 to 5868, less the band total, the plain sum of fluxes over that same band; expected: -24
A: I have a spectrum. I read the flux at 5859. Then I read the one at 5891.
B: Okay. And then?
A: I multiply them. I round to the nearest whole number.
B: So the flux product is 105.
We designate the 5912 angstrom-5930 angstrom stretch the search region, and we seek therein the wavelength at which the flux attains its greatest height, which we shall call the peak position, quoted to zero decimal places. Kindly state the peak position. 5923 angstrom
